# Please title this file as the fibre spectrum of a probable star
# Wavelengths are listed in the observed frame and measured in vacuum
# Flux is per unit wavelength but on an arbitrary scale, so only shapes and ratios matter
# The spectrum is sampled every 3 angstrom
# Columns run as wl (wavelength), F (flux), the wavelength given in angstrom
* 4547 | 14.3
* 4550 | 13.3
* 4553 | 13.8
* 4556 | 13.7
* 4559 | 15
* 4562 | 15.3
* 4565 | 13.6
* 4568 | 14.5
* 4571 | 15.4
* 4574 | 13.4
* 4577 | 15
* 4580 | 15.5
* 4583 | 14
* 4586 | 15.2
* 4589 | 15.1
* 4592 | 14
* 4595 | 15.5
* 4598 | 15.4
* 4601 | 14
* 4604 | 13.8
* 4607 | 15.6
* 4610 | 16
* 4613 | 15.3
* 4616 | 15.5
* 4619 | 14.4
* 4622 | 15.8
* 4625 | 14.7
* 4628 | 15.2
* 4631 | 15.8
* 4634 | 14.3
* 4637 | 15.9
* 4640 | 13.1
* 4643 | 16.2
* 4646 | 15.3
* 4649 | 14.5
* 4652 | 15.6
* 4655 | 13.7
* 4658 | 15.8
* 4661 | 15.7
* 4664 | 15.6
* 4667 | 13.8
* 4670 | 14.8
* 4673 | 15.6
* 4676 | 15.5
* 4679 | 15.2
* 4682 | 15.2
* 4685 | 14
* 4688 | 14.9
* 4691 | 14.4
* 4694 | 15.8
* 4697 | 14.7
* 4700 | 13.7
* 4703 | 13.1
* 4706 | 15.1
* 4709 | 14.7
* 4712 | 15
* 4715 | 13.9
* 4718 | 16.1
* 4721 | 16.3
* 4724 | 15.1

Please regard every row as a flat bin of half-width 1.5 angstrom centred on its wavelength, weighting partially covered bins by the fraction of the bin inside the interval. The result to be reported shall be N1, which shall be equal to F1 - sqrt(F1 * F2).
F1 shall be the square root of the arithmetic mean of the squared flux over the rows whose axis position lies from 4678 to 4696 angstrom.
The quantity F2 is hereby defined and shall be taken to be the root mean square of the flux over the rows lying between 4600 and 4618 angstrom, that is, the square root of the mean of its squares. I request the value -0.06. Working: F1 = 14.93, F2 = 15.1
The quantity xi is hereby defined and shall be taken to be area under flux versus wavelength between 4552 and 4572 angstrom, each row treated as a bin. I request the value 289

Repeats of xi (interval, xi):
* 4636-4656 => 298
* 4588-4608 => 295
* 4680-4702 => 322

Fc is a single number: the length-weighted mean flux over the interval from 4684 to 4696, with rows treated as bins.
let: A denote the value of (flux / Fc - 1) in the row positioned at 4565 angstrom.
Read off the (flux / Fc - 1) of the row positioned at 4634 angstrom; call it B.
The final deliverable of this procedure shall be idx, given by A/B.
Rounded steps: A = -0.08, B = -0.034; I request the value 2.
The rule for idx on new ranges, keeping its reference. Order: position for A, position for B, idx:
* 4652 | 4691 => -2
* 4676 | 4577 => 4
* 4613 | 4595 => 1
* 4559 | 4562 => 0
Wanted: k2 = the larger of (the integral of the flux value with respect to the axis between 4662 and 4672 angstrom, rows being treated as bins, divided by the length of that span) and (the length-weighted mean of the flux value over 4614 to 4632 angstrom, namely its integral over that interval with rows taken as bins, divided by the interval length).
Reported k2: 15.2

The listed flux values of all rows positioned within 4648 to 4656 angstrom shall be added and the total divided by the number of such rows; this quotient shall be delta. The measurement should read 14.6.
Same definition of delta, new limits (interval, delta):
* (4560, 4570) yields 14.5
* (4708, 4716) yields 14.5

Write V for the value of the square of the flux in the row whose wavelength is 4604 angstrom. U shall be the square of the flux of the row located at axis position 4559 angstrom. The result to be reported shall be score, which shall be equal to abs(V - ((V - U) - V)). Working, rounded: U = 225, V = 190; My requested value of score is 415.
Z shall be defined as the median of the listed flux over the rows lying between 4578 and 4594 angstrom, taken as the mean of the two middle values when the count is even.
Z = 15.1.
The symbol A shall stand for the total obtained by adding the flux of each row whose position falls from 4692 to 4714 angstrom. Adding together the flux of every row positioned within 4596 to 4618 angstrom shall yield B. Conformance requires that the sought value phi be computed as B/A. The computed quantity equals 1.03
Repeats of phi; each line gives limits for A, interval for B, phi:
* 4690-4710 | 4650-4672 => 1.03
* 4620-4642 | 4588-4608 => 0.99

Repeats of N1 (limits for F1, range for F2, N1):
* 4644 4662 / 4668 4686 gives 0.03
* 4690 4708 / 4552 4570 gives 0.08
